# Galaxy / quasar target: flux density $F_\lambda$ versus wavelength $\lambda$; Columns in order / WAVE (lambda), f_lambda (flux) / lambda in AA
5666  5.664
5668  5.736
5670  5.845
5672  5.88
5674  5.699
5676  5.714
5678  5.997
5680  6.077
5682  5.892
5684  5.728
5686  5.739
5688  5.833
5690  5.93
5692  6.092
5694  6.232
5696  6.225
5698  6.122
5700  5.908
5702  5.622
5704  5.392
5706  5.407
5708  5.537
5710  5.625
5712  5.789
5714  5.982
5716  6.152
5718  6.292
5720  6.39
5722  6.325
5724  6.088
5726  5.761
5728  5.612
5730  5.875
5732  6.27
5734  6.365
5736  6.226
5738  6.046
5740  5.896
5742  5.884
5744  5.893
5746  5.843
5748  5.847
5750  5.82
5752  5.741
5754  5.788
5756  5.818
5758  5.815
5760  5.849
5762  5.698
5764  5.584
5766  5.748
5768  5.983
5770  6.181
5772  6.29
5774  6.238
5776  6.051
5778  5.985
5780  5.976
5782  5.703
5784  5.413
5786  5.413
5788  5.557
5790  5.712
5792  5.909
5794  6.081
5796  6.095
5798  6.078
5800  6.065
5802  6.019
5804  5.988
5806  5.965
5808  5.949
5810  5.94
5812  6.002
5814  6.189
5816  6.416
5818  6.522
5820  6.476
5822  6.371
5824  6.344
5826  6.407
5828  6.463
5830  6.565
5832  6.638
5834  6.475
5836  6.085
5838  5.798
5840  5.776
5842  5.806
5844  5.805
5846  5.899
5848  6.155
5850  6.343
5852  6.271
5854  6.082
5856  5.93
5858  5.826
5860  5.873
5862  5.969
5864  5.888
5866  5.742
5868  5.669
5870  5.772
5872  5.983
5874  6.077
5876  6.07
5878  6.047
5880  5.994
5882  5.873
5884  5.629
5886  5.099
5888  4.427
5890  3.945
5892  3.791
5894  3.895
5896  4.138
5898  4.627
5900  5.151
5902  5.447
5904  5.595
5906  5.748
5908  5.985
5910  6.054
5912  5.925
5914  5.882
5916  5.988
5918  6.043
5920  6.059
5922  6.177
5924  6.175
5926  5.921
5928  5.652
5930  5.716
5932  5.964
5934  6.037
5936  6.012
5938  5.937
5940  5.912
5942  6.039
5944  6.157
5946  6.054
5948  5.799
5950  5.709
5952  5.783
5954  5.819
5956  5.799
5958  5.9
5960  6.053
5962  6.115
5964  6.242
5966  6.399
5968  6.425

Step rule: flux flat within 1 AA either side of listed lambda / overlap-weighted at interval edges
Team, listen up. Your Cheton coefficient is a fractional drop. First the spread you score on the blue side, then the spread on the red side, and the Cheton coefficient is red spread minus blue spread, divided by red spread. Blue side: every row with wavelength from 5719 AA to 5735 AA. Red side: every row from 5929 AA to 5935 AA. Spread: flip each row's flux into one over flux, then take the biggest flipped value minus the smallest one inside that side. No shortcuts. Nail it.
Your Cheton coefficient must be -1.3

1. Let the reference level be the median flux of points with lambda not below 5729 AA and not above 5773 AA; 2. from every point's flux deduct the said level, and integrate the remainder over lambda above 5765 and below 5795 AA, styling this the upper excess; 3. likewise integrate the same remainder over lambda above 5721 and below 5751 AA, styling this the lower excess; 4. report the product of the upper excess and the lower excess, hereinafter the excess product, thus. 2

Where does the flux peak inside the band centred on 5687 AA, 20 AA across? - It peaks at 5694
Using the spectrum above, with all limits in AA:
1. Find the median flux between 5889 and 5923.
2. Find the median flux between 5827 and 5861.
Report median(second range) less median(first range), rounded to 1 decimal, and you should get 0.3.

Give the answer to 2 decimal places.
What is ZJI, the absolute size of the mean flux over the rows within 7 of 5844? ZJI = 5.94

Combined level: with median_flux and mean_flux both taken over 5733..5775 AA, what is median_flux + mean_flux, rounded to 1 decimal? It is 11.8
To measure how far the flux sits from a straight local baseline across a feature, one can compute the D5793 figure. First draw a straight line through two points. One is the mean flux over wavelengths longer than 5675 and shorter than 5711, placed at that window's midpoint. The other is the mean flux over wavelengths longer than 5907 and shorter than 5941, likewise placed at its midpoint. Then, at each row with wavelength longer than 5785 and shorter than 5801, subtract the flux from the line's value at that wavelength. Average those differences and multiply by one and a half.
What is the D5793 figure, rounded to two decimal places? 0.04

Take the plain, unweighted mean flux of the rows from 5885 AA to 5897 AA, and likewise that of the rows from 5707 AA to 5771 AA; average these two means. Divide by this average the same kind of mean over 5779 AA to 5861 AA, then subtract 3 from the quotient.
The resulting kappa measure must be -1.81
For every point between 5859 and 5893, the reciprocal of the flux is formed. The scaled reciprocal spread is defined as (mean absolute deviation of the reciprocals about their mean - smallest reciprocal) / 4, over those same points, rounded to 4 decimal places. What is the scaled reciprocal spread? -0.0353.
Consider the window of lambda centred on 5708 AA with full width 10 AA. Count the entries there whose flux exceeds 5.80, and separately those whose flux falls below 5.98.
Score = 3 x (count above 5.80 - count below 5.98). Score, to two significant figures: -15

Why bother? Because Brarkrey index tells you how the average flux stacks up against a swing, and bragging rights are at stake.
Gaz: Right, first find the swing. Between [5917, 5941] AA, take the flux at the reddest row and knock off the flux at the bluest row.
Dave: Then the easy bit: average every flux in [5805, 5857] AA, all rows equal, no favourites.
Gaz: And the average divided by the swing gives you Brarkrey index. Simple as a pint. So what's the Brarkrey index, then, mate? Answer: -47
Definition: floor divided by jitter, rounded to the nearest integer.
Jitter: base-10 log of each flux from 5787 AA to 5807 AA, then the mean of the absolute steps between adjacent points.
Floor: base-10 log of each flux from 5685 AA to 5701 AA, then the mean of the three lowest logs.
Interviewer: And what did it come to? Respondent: 139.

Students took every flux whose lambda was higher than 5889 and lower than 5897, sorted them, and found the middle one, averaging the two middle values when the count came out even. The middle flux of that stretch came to 3.92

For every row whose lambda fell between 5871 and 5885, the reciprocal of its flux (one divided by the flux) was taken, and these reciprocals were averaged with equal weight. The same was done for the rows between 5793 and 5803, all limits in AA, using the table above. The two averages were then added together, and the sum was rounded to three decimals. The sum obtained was 0.333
